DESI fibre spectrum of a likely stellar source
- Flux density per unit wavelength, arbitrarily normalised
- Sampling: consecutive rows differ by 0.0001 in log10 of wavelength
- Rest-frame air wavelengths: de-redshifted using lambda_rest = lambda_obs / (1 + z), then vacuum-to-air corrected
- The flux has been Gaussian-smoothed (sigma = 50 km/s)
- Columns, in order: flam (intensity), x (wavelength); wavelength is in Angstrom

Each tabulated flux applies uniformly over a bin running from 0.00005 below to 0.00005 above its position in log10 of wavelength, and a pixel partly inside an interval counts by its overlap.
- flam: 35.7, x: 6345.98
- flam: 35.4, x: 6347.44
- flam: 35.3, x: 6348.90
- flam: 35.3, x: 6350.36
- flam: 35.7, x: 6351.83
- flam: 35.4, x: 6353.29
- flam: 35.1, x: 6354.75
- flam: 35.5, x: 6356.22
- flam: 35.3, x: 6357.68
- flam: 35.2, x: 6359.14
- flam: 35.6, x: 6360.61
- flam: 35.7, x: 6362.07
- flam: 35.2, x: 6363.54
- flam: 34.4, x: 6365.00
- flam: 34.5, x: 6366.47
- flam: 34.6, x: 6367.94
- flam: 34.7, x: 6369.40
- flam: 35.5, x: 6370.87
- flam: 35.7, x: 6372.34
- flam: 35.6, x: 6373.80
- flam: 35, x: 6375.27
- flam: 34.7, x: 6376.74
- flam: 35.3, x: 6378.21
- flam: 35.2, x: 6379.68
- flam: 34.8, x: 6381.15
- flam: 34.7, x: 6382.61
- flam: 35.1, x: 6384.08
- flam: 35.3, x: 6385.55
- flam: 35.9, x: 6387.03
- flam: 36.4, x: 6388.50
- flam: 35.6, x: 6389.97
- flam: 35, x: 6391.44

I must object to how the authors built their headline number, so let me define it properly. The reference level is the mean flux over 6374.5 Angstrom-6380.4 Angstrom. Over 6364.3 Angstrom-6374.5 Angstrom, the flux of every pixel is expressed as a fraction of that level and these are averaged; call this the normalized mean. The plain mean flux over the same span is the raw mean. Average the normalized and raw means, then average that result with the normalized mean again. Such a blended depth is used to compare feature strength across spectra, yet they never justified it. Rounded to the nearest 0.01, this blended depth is 9.50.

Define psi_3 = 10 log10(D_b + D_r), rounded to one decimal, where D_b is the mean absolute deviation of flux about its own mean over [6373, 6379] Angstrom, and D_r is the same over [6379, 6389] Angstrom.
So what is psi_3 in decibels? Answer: -1.2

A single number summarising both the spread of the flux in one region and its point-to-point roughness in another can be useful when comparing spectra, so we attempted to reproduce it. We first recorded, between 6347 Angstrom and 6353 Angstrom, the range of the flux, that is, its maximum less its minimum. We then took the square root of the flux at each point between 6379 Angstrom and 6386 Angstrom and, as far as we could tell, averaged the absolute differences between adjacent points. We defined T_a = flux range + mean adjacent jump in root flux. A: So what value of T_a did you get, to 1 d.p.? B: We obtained 0.4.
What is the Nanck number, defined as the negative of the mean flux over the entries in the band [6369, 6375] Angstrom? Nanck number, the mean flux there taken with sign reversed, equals -35.38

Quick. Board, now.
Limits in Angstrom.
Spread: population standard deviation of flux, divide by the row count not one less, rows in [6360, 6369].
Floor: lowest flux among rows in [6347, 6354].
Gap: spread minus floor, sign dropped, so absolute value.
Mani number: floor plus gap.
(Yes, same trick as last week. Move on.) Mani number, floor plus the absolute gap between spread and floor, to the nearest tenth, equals 70.1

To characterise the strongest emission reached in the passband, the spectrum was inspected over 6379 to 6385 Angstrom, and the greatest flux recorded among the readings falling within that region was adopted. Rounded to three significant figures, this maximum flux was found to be 35.2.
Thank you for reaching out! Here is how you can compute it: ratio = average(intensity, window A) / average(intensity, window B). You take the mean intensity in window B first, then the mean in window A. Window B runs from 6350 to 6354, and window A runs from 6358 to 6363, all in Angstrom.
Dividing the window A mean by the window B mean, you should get 1.001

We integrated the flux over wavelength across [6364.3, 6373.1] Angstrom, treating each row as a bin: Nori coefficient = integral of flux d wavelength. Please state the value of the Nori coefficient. 307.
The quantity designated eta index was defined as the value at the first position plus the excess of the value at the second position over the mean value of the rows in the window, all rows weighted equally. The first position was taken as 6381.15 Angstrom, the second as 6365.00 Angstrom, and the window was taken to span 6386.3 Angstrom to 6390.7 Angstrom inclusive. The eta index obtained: 33.2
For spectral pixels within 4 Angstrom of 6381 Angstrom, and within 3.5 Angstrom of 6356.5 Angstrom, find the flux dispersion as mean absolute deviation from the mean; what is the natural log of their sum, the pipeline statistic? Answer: -1.09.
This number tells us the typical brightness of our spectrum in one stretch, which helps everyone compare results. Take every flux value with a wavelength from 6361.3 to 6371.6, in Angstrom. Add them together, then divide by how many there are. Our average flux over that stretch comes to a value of 34.9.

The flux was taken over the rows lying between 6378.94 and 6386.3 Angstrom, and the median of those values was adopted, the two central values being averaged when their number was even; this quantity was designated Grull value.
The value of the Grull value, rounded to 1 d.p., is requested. 35.1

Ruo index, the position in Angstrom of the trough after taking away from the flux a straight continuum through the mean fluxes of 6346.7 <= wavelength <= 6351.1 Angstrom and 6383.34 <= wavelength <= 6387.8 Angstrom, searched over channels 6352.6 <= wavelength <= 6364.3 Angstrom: 6354.75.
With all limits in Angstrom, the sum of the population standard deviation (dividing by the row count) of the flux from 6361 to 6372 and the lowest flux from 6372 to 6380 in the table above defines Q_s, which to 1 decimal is 35.2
